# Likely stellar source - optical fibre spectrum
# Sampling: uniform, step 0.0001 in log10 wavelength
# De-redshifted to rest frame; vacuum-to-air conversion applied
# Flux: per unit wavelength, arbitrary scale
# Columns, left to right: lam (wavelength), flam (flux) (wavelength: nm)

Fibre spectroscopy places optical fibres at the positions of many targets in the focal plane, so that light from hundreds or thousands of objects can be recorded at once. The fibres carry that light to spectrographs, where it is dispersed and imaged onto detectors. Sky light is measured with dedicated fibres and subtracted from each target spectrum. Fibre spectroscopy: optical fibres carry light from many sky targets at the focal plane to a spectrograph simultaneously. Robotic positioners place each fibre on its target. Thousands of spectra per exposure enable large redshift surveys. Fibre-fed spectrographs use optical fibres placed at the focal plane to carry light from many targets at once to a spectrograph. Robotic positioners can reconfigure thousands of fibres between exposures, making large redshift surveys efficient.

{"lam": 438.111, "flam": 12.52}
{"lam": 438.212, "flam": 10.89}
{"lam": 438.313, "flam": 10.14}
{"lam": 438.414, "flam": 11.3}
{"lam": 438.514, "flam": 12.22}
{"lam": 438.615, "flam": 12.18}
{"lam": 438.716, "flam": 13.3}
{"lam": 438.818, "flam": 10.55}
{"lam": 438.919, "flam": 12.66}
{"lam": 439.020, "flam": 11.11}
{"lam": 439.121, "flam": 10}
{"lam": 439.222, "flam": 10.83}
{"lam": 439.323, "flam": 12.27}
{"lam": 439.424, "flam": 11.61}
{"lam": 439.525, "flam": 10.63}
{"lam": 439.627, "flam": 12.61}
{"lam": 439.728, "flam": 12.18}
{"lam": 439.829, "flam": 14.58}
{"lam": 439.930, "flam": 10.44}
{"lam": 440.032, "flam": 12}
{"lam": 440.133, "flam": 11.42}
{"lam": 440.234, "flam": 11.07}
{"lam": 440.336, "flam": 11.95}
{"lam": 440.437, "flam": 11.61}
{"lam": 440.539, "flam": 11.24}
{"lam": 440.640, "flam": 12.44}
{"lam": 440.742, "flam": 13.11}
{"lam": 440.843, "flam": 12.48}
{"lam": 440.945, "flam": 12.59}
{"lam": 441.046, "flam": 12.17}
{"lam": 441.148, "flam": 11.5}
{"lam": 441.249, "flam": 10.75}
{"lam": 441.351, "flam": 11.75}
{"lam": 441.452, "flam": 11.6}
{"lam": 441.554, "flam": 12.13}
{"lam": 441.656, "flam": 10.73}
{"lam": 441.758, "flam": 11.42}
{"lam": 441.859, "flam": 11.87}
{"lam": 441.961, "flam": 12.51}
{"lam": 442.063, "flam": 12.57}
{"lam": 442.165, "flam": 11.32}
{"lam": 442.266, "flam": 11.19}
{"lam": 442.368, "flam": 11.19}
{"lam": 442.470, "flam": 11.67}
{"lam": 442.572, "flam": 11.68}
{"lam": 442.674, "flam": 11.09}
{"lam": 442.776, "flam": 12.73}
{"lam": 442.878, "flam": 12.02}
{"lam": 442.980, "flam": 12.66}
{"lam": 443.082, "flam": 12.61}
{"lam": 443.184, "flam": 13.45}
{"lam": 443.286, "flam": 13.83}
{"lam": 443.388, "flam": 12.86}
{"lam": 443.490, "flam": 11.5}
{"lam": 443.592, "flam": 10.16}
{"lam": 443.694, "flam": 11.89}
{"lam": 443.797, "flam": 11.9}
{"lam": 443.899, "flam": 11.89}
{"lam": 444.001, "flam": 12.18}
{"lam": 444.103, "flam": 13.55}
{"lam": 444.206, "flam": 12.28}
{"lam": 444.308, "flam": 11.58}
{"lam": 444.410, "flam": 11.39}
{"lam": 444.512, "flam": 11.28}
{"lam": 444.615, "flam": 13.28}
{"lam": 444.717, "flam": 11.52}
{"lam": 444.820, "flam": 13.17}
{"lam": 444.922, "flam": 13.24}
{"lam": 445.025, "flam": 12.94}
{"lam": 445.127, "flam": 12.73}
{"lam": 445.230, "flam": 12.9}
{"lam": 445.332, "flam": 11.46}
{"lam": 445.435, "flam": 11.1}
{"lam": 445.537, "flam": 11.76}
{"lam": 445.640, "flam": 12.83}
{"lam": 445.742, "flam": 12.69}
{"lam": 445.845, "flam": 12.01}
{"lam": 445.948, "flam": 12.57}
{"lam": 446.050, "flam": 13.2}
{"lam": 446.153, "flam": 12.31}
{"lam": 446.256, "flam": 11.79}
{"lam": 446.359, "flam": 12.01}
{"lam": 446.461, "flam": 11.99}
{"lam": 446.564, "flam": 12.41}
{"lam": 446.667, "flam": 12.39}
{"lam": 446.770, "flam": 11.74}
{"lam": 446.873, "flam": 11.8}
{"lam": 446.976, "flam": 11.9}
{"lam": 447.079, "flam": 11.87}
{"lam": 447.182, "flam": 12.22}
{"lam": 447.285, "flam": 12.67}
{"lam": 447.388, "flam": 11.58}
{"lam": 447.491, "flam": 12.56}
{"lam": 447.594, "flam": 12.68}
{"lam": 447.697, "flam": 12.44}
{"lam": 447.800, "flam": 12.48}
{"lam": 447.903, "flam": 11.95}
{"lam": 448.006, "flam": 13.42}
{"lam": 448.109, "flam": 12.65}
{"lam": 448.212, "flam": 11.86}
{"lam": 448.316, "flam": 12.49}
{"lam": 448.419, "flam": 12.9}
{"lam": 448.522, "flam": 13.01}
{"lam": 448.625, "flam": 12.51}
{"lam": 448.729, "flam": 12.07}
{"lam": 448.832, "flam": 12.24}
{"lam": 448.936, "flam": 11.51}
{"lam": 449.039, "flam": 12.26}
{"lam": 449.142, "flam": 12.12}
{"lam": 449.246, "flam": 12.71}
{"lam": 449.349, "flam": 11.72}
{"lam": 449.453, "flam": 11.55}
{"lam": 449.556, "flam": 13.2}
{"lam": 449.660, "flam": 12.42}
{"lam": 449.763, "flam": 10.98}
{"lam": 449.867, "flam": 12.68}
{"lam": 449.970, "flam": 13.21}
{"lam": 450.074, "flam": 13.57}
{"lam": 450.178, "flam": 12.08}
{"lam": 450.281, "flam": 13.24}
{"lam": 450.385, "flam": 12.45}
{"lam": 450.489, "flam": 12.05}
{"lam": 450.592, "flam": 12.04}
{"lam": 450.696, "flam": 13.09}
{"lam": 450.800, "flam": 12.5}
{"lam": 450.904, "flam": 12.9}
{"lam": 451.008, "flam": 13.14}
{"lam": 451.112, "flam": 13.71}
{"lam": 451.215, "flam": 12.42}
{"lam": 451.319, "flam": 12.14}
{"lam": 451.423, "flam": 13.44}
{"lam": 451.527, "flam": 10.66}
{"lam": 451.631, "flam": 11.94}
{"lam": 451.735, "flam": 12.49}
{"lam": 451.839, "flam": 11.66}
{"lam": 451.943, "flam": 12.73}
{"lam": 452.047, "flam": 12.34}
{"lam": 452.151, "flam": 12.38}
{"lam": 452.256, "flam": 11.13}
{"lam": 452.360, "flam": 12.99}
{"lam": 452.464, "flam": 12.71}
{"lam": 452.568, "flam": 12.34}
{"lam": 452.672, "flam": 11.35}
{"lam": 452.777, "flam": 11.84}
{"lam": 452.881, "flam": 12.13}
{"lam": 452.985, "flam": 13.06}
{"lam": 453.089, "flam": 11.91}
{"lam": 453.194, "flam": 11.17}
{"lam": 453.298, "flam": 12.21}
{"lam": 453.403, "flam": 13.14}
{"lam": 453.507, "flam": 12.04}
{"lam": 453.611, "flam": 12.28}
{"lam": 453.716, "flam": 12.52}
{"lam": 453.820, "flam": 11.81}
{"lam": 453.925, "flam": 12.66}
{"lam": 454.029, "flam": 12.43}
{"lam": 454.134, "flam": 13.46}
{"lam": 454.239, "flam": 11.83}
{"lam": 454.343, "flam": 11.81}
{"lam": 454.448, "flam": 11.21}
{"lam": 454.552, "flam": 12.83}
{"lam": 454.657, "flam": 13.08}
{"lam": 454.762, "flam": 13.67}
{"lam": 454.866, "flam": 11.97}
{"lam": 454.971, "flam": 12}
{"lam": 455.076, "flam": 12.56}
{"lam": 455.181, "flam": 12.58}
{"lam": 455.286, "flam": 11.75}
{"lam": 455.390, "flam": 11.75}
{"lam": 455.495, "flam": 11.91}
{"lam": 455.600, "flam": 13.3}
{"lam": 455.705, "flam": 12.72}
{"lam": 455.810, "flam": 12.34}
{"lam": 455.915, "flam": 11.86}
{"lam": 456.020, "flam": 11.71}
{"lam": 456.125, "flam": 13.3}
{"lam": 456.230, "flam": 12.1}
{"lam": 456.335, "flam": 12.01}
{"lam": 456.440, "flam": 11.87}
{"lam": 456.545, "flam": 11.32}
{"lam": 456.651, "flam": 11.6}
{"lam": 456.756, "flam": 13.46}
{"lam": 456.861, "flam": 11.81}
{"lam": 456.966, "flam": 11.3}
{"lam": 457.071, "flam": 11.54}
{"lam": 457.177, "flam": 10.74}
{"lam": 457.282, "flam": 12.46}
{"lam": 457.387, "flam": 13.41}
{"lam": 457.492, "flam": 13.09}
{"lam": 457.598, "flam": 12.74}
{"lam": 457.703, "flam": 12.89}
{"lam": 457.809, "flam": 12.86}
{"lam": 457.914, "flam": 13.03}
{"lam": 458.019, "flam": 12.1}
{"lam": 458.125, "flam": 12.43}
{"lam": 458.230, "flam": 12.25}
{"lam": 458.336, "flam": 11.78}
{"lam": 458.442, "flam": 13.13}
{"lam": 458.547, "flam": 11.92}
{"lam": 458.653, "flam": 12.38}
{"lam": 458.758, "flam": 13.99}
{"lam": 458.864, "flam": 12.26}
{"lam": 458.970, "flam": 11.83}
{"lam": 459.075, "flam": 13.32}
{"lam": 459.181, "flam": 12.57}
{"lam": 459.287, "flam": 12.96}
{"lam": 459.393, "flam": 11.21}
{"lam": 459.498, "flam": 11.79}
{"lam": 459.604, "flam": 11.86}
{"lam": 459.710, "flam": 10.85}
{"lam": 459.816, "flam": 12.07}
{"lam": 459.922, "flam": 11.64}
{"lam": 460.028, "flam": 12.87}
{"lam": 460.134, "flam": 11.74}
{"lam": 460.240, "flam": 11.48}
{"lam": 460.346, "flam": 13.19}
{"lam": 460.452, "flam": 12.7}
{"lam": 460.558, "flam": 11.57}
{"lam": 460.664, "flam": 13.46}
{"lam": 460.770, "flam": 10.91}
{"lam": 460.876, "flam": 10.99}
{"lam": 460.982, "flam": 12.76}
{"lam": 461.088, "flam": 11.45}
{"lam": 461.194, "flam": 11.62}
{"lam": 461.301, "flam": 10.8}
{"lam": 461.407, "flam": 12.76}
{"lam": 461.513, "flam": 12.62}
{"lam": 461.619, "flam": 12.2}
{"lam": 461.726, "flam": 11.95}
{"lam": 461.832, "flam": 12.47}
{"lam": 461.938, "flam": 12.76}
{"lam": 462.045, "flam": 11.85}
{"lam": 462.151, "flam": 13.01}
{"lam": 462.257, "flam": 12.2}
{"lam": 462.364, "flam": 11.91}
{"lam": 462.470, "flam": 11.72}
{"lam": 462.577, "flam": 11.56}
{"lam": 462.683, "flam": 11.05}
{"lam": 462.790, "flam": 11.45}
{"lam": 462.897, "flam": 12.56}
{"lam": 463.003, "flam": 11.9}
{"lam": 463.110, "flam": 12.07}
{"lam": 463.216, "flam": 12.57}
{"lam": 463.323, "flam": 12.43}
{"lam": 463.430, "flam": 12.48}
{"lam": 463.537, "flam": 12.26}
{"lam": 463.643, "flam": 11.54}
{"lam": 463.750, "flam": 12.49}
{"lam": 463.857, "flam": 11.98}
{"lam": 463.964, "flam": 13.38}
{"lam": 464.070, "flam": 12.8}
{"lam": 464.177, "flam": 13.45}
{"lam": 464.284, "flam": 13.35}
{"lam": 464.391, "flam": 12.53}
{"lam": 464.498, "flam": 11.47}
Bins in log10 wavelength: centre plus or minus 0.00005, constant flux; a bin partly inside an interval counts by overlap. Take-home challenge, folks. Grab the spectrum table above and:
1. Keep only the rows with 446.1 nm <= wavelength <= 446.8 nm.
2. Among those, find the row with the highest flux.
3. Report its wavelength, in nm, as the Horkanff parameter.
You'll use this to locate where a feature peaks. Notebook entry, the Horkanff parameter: 446.564 nm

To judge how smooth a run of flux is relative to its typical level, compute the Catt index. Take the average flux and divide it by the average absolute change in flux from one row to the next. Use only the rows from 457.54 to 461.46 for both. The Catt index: 13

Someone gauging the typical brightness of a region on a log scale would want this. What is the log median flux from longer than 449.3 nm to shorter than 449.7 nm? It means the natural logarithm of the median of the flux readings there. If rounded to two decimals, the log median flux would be 2.49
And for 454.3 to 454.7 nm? 2.51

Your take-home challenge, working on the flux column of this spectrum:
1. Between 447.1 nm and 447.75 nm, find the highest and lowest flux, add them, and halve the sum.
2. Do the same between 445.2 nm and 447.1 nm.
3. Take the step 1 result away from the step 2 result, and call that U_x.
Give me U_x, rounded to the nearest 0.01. 0.02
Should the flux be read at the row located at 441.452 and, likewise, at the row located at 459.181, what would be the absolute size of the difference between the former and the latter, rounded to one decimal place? 1.0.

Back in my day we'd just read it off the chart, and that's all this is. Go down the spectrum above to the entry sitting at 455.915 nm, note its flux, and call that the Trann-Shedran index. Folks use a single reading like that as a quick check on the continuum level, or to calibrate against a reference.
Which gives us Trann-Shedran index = 11.86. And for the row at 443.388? 12.86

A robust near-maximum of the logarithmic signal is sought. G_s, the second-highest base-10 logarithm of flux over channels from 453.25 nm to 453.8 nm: 1.098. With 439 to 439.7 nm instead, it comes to 1.089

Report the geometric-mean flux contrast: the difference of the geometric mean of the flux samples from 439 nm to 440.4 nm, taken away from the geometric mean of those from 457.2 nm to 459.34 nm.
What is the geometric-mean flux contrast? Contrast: 1.1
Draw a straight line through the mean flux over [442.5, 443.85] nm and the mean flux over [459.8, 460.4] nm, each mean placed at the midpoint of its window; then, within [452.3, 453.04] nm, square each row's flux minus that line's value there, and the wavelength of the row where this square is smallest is 452.881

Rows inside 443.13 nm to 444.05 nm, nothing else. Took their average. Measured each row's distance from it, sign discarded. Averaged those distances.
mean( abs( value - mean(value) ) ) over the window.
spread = 0.80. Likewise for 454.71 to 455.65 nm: 0.57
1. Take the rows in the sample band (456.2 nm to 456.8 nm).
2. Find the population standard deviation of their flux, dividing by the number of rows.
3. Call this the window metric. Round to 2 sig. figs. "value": 0.68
